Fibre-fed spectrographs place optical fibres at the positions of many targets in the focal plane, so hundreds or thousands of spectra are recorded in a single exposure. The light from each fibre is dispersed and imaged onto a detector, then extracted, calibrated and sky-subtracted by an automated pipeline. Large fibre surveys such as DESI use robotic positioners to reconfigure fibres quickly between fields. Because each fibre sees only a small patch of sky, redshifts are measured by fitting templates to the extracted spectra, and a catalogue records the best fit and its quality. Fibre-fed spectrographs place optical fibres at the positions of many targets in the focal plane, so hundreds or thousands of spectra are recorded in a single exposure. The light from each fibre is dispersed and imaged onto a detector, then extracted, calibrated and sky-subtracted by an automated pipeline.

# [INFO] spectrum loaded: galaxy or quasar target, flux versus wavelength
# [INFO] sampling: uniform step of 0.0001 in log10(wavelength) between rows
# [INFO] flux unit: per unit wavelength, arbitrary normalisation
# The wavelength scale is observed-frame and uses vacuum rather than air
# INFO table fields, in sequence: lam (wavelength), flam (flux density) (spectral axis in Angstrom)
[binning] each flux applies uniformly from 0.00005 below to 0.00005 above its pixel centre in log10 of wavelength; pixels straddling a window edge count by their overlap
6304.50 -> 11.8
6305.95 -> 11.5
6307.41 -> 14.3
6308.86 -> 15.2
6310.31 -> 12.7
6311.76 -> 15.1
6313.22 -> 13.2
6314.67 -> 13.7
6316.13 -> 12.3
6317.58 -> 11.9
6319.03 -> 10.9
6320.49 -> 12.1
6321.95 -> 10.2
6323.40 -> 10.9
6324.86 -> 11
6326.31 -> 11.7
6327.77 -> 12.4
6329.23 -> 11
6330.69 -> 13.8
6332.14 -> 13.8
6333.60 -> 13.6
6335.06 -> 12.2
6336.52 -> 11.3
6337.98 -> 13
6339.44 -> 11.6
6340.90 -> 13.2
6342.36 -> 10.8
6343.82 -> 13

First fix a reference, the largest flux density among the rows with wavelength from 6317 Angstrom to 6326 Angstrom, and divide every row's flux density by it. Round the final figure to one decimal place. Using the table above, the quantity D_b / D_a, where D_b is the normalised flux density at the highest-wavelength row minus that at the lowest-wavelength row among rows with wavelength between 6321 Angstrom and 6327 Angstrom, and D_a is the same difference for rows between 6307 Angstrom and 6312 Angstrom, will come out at 1.9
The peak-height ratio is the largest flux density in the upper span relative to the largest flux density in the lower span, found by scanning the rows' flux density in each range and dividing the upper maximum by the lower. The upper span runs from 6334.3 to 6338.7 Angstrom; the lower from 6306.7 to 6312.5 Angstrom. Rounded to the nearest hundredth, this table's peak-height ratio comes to 0.86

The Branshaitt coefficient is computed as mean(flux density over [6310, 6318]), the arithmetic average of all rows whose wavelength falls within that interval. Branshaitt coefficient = 13.2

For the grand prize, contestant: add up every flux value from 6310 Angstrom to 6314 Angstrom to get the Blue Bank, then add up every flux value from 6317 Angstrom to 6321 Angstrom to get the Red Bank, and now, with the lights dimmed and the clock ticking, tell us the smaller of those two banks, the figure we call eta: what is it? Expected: 34.9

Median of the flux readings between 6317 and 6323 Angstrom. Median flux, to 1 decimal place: 11.4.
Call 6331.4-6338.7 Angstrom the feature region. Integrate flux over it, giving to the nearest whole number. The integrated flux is 93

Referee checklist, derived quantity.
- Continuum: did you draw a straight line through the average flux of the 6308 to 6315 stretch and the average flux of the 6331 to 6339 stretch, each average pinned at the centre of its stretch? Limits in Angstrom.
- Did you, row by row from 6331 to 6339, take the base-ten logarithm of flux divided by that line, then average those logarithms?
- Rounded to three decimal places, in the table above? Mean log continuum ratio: -0.001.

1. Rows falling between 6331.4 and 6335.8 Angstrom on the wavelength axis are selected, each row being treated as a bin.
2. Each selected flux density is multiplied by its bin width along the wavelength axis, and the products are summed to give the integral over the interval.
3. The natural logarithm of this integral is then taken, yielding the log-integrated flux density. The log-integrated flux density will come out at 4.06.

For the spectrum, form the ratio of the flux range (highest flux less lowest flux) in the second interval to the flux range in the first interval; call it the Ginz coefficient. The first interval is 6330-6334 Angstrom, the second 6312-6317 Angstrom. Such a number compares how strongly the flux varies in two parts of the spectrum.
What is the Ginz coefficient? 7.0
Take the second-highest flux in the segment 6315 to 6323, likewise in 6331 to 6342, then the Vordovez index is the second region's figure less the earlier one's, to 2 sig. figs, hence 1.5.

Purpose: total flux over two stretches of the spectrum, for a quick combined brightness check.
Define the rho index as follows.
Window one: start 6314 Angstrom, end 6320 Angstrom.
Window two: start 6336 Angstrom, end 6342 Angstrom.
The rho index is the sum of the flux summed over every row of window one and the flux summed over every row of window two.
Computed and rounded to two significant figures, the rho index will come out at 98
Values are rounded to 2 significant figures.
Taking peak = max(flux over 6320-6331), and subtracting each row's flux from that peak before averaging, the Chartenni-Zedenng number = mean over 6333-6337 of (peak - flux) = 1.4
